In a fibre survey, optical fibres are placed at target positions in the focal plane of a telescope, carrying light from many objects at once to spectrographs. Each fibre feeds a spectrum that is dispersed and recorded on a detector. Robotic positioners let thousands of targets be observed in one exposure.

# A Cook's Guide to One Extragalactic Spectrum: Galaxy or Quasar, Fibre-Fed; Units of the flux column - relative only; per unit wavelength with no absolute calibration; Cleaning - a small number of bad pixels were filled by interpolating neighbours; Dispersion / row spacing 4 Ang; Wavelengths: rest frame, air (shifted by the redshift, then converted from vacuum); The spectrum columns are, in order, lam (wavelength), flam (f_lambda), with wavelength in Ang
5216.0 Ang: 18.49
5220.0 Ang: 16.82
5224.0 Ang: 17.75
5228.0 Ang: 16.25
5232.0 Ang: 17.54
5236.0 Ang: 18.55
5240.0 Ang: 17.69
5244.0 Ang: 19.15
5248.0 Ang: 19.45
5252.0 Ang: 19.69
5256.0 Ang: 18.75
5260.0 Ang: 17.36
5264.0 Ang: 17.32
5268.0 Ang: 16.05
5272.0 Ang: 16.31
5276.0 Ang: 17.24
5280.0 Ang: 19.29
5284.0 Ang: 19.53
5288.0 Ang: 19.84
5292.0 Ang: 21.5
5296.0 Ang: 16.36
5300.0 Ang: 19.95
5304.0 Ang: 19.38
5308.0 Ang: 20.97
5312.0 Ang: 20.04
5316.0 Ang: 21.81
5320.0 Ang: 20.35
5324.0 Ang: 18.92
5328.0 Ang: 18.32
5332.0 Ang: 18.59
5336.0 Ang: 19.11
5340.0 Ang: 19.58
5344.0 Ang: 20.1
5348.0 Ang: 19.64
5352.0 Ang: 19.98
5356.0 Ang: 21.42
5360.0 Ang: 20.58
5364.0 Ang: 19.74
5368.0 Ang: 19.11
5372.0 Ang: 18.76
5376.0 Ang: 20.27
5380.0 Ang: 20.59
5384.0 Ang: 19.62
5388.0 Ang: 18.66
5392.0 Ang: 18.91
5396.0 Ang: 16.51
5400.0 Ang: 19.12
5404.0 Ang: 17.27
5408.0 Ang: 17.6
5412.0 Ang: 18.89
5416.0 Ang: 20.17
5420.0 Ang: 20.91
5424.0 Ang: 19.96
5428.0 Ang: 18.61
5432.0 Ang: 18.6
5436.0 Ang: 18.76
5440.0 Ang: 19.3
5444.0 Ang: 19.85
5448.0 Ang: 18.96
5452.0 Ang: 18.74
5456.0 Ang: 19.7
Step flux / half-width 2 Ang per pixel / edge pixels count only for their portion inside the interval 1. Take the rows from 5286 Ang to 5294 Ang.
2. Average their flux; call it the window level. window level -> 20.7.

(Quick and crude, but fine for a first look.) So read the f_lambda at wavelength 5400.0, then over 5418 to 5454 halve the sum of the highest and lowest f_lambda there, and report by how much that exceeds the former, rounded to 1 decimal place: 0.6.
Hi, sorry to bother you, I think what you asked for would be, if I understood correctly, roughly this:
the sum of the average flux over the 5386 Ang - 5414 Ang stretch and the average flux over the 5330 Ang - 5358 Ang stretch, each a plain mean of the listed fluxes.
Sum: 37.9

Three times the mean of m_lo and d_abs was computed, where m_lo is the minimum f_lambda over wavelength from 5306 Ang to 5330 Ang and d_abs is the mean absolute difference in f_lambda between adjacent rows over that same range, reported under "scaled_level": 29.3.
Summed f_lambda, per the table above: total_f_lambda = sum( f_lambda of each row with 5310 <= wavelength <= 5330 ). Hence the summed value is 99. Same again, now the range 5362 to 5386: 118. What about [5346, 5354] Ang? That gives 40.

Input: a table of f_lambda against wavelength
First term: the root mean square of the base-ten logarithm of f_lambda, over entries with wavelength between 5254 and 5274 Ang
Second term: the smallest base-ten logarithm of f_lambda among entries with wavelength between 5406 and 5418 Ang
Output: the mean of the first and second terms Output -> 1.24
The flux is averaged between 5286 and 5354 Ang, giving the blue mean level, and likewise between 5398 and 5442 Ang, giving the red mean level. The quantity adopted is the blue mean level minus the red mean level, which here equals 0.7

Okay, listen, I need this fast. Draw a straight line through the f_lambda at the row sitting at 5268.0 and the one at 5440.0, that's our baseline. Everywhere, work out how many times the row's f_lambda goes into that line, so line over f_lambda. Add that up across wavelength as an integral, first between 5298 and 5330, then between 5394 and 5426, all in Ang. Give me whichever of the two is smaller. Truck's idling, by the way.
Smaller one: 27.2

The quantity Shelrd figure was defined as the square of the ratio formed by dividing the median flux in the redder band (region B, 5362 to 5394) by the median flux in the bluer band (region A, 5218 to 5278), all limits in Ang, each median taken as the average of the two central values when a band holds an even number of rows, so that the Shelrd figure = 1.22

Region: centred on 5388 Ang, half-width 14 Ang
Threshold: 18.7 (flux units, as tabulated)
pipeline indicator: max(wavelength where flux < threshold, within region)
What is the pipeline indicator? 5396.0 Ang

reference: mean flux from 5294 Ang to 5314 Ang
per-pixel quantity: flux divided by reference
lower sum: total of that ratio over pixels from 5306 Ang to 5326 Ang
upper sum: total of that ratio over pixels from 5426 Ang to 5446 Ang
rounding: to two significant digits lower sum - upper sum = 0.36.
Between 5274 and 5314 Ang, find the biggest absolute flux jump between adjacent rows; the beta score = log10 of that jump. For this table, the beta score 0.71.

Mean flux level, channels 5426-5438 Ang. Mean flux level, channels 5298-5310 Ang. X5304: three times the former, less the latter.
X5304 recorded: 35.9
